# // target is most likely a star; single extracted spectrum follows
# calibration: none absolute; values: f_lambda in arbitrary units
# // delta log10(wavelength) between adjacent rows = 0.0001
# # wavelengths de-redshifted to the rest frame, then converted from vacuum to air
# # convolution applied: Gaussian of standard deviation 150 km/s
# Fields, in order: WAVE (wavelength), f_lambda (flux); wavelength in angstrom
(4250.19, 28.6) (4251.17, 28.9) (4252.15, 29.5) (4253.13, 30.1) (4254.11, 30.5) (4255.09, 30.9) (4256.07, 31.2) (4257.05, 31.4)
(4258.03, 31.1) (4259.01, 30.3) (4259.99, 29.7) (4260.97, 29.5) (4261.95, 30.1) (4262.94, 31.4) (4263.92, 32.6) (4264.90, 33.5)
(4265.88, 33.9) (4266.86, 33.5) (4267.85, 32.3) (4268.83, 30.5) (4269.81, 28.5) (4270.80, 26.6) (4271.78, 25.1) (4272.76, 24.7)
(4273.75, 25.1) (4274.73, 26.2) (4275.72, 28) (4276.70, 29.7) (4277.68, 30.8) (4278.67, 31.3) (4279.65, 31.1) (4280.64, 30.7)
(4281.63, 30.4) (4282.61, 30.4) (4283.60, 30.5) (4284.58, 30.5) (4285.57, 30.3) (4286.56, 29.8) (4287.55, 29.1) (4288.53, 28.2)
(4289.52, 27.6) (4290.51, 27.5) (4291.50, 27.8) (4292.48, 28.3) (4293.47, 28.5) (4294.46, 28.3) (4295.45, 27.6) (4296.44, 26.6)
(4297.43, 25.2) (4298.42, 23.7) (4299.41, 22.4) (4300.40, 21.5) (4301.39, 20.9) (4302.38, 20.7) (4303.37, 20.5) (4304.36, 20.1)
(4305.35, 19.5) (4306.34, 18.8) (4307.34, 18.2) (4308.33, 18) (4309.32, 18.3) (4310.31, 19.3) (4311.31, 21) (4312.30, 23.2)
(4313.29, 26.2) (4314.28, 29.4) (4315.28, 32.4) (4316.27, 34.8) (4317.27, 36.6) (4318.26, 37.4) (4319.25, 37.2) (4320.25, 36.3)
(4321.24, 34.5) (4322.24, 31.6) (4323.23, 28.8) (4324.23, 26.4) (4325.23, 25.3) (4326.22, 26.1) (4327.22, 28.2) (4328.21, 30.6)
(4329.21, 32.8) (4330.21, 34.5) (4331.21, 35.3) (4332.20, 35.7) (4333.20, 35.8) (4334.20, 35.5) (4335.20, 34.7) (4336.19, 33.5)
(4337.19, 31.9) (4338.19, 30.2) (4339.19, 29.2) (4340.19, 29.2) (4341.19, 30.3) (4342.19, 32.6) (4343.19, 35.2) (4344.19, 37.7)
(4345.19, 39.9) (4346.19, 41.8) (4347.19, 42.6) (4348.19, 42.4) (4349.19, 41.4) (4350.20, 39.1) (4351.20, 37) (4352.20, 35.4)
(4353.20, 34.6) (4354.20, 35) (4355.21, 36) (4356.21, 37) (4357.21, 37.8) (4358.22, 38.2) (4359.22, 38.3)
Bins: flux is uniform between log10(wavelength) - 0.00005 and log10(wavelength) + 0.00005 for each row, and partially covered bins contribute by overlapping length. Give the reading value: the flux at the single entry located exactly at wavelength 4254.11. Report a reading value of 30.5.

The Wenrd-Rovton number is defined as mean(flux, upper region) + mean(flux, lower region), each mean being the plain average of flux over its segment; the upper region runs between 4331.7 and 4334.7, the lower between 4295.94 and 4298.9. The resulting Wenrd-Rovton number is 61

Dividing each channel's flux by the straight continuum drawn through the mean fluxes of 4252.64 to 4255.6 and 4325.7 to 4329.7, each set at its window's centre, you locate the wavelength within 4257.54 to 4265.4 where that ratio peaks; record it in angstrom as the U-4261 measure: 4264.90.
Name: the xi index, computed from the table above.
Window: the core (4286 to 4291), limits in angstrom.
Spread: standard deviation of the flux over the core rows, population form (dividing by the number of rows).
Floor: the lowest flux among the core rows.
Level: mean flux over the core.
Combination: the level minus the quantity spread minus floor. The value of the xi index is 55.1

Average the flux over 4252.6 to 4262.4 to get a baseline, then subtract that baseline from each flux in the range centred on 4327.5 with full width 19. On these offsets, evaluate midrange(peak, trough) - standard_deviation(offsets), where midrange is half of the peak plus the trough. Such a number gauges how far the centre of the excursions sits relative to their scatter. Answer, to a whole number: -3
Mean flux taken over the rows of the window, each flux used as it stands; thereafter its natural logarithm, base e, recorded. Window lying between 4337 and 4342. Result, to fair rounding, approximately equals 3.41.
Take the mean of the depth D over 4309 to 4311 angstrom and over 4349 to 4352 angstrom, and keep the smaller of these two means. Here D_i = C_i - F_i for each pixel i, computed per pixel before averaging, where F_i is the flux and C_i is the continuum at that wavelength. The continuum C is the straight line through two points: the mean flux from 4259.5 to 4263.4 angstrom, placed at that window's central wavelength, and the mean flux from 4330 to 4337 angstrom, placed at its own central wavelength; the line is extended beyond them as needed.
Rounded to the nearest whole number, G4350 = -3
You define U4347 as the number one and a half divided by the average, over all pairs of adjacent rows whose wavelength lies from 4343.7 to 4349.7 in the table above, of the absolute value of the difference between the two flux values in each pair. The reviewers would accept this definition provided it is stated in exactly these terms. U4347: 1.2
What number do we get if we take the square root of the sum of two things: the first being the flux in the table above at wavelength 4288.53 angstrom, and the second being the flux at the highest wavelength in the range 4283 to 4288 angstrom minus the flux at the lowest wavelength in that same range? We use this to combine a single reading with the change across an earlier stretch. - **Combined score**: 5.2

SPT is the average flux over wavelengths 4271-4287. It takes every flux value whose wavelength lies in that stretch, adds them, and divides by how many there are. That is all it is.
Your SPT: 29.0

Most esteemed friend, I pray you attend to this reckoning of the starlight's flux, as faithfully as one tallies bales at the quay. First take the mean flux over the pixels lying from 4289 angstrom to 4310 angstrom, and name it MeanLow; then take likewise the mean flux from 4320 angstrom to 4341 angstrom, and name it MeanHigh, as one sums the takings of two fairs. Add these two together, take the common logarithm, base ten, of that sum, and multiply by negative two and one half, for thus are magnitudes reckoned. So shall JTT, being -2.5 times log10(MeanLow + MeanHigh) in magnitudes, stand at -4.35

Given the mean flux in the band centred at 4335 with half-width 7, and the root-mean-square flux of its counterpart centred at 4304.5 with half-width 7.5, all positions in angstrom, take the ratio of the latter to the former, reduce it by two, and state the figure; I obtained -1.4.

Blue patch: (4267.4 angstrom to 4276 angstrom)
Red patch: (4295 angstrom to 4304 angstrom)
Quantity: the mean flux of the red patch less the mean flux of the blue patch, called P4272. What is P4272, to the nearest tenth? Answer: -4.2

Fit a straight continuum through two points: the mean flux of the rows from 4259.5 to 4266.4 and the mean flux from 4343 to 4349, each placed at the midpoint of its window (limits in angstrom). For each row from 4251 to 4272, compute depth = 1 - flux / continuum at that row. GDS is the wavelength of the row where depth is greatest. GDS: 4271.78 angstrom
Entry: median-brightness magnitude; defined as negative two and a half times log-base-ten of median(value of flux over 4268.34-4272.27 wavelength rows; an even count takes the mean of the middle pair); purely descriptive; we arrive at -3.60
